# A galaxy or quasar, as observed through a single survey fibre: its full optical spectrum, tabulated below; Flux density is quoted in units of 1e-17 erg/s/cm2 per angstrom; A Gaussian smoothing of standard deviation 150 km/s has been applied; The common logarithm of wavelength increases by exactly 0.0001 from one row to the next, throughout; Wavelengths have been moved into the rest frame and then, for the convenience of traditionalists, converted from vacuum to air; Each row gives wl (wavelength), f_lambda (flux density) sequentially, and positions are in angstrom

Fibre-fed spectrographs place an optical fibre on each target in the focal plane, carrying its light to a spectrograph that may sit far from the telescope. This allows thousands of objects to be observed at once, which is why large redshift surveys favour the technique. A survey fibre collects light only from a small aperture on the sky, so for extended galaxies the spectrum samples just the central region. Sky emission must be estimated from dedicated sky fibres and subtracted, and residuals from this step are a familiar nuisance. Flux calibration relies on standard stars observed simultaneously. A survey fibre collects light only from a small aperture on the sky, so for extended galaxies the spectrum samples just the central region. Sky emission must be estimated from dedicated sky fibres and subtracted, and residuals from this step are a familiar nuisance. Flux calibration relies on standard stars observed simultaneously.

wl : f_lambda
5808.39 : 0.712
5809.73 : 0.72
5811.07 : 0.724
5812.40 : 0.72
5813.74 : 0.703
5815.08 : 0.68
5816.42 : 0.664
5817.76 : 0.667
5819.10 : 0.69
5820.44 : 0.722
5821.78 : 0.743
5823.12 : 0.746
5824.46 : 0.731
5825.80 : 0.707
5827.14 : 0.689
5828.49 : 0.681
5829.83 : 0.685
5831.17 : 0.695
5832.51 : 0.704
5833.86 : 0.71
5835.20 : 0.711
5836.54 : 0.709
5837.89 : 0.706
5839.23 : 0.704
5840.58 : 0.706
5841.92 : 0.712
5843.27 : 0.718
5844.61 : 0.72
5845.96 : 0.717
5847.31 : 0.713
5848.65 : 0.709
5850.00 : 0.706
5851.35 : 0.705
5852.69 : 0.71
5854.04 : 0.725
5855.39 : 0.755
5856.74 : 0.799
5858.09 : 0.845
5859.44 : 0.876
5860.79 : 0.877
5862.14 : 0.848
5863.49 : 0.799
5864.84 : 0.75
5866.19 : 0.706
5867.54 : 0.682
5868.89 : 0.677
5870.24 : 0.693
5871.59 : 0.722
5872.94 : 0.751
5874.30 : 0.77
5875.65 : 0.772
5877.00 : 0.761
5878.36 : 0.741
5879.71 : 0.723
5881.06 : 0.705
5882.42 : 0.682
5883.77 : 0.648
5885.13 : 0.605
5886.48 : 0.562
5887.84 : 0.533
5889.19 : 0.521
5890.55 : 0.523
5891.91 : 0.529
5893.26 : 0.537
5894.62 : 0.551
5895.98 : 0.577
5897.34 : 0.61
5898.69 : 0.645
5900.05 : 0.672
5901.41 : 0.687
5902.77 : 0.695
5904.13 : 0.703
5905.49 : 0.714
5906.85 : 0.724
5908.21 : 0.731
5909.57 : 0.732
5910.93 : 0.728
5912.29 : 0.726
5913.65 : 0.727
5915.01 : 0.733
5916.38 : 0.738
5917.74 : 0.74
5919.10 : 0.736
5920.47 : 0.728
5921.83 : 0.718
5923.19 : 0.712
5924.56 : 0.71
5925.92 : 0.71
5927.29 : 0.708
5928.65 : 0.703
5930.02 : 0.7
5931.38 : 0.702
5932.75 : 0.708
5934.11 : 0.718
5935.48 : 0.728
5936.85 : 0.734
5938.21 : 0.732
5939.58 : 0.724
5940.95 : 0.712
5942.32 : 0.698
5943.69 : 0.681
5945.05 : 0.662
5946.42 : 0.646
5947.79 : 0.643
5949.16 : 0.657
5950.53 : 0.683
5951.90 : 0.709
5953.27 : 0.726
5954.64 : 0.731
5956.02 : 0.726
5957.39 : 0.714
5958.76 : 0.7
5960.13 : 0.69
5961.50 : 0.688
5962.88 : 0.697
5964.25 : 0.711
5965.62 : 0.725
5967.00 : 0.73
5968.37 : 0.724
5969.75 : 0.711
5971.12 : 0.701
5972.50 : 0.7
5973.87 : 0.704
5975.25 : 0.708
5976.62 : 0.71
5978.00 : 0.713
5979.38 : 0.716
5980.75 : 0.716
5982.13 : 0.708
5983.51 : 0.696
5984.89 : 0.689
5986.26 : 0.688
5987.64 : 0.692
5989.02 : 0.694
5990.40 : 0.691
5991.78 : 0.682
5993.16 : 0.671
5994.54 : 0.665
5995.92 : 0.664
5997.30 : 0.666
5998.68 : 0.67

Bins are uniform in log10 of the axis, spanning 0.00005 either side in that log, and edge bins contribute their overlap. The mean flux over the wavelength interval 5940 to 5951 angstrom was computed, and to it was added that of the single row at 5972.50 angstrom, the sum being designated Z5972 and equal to 1.37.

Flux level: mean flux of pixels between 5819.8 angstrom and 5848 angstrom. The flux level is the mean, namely 0.711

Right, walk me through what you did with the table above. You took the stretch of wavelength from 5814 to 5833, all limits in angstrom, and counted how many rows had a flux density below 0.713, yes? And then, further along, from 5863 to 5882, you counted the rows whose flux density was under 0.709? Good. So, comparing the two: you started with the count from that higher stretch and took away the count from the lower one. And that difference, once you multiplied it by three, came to -15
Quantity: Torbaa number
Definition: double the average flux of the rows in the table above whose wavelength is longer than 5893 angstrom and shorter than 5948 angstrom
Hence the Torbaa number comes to 1.39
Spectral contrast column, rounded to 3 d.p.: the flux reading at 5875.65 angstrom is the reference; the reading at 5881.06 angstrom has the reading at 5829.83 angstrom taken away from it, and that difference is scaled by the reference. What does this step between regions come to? 0.026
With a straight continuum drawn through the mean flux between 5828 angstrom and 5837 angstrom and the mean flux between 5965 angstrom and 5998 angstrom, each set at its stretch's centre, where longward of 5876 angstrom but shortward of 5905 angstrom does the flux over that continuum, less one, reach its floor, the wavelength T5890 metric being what 5889.19 angstrom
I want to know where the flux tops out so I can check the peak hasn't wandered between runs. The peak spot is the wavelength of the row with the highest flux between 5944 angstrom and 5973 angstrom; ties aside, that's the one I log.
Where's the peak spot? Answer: 5954.64 angstrom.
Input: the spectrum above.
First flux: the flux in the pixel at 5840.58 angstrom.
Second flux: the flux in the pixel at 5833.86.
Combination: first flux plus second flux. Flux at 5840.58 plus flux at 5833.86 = 1.42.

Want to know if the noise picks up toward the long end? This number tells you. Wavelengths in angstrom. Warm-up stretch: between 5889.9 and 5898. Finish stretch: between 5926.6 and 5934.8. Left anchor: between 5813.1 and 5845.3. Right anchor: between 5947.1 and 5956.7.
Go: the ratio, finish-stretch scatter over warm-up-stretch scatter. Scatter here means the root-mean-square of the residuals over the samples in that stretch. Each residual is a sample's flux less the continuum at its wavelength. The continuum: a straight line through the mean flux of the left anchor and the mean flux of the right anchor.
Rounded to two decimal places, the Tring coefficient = 0.07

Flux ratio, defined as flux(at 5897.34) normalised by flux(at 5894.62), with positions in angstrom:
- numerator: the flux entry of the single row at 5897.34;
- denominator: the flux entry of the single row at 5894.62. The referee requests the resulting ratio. 1.11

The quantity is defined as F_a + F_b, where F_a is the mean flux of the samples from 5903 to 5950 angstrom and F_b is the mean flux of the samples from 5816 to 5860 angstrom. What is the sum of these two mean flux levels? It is 1.43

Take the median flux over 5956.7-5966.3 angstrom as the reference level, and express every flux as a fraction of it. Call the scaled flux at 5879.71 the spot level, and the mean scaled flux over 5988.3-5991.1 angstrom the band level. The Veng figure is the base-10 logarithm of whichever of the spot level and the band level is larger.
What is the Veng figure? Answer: 0.014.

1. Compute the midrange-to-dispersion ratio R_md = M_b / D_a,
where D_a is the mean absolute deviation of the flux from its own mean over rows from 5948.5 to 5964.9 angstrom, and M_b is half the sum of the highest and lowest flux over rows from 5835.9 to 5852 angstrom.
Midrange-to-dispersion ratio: 42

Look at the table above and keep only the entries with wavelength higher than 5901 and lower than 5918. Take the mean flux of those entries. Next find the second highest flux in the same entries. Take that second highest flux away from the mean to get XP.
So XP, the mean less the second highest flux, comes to -0.017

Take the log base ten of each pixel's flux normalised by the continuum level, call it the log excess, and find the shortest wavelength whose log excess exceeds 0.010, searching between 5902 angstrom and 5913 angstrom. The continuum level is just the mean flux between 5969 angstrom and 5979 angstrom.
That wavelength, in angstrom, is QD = 5906.85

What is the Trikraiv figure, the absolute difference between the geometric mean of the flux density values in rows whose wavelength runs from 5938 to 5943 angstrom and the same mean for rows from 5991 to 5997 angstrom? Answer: 0.05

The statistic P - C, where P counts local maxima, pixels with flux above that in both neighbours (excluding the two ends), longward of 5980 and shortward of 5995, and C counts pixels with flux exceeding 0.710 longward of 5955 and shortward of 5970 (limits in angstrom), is -6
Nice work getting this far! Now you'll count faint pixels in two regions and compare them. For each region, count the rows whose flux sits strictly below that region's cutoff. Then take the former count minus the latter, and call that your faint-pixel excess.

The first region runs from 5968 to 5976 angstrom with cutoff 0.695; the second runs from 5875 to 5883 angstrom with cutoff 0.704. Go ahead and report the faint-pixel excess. -1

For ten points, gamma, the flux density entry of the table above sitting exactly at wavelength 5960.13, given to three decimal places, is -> 0.690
